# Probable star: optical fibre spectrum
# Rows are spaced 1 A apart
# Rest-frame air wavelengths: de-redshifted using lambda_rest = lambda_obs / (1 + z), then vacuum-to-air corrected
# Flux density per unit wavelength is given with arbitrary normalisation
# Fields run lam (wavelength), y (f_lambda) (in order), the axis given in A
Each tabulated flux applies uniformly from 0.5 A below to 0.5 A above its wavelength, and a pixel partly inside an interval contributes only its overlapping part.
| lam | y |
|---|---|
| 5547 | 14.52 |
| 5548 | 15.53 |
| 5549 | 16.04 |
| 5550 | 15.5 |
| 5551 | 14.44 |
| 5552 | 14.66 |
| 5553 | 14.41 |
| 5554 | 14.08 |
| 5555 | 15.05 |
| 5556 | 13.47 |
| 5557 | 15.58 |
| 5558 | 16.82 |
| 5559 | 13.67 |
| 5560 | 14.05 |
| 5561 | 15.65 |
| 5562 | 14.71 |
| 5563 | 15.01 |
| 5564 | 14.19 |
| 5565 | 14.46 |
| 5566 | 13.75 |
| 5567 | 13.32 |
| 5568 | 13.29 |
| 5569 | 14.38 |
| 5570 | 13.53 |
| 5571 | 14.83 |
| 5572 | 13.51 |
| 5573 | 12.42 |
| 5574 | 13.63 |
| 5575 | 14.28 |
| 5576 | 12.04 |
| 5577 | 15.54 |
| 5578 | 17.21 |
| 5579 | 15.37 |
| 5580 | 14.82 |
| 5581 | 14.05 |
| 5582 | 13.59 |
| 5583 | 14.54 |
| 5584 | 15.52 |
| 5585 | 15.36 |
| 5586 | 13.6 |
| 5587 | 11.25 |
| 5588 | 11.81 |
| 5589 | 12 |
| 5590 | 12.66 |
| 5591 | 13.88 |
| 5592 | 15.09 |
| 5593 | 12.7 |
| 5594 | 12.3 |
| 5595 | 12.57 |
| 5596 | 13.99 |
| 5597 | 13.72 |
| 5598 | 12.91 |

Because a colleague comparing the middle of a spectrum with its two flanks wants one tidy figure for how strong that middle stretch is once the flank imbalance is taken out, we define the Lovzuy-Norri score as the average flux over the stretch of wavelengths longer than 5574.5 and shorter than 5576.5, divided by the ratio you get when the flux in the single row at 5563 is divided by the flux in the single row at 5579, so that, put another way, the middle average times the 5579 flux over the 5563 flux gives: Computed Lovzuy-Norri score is 13.5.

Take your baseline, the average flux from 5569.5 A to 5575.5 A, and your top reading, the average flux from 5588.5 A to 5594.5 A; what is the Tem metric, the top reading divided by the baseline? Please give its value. 0.96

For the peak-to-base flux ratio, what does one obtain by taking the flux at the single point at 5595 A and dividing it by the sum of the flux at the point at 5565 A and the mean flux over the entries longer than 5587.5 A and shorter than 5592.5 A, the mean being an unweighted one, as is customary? 0.46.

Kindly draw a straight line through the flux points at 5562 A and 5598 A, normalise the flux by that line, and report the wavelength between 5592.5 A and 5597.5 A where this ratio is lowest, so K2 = 5594 A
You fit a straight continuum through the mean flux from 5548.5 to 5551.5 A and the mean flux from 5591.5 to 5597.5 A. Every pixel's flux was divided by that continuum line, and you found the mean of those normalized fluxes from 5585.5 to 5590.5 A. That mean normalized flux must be 0.90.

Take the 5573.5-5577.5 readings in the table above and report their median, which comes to 14.0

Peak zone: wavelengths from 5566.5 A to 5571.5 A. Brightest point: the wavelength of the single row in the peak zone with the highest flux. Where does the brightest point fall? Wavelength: 5571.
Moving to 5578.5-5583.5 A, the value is 5579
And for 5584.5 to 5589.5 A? 5585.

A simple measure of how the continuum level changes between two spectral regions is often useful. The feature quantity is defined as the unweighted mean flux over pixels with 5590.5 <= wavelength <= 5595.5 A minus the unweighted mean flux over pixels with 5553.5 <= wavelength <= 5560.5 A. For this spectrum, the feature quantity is -1.4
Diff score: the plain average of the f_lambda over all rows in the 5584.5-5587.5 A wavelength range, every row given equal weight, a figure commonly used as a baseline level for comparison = 13.4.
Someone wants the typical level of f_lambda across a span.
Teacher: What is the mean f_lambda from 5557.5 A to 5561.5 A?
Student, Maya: 15.0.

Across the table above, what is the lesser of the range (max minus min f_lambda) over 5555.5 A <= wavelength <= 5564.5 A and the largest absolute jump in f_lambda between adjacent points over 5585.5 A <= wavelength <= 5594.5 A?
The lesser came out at 2.4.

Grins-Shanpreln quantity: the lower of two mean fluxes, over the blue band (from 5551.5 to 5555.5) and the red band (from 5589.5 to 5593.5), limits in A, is 13.6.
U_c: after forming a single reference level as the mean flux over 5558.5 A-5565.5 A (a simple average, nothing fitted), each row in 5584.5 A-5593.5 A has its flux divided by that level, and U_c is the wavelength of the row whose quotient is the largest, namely 5585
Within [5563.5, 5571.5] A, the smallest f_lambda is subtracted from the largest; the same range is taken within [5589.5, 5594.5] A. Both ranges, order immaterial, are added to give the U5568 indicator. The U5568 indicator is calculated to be 4.3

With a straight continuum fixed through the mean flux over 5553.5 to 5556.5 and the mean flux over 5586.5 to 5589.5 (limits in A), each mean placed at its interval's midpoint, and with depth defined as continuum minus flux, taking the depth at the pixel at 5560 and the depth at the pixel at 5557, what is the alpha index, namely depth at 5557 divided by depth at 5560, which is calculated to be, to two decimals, 6.64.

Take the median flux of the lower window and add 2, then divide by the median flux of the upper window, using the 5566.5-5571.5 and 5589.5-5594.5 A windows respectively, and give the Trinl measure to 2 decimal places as 1.22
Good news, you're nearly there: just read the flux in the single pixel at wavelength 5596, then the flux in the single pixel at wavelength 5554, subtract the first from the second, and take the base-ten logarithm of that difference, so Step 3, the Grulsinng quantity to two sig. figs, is -1.0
